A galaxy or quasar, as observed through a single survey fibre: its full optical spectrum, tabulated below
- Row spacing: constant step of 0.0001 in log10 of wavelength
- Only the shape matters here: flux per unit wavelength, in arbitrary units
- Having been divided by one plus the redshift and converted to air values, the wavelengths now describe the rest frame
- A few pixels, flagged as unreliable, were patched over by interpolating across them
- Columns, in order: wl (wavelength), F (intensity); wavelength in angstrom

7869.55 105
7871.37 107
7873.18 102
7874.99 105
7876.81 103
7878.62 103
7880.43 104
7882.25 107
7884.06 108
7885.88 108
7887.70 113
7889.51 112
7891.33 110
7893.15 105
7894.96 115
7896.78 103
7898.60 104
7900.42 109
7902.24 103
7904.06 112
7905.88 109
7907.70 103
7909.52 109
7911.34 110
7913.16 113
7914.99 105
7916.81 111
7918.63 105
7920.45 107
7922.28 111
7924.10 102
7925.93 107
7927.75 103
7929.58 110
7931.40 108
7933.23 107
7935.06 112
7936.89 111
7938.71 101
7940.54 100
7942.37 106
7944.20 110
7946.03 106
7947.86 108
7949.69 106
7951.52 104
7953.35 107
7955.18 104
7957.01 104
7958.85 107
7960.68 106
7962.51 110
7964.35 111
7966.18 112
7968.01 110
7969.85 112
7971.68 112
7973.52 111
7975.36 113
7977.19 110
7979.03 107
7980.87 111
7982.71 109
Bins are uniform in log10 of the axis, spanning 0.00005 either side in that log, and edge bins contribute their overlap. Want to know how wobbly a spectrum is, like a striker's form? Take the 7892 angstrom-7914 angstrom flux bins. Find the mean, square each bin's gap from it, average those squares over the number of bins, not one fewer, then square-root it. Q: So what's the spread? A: 4.05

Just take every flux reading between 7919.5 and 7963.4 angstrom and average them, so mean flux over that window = 107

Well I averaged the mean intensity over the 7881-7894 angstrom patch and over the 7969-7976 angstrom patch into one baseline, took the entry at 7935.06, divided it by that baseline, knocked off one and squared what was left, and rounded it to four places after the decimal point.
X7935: 0.0002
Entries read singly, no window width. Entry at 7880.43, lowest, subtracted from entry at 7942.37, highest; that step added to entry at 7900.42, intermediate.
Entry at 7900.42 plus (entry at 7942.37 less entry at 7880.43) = 111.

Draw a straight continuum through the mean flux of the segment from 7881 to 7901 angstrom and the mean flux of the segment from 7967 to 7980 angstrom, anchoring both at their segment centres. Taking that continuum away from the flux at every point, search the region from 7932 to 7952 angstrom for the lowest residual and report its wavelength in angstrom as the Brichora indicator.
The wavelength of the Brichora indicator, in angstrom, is 7940.54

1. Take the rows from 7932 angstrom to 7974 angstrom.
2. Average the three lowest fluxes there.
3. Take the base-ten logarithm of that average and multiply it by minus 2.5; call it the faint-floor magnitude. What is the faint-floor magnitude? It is -5.02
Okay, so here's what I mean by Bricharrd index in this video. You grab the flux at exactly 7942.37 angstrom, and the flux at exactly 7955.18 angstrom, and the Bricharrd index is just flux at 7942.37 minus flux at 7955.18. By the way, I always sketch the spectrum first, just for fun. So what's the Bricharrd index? 2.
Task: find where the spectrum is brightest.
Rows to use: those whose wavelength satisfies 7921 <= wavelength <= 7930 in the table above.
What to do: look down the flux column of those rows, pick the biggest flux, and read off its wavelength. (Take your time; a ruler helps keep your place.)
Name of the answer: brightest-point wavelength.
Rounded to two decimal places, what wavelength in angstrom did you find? 7922.28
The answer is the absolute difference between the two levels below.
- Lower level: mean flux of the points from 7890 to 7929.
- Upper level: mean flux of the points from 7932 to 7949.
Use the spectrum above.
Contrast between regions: 0.7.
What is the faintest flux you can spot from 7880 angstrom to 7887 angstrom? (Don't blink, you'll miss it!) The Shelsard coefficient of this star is 104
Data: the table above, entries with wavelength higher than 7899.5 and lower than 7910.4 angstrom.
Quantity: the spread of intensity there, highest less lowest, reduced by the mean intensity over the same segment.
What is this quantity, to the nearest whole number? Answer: -98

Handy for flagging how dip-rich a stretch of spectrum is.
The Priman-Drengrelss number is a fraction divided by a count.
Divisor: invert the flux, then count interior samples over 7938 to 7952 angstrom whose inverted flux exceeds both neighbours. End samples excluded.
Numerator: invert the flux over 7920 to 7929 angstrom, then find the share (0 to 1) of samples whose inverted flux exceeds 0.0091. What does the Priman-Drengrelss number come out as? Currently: 0.40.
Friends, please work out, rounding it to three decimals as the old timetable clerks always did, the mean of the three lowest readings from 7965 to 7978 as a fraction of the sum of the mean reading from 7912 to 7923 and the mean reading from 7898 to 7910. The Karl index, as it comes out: 0.512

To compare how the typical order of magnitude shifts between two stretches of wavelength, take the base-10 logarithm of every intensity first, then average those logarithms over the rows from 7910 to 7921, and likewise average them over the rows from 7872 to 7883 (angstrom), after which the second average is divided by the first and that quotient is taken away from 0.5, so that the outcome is -0.491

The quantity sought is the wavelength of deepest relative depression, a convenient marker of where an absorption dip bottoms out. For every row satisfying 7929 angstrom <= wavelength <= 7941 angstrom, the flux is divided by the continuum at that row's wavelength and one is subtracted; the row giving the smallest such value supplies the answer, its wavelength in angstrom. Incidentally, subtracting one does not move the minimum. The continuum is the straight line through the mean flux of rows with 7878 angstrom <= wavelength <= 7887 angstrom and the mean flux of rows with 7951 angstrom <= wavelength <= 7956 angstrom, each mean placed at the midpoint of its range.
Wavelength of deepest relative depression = 7940.54 angstrom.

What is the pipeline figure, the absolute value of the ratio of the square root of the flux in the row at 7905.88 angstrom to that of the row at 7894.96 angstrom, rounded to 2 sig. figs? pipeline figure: 0.97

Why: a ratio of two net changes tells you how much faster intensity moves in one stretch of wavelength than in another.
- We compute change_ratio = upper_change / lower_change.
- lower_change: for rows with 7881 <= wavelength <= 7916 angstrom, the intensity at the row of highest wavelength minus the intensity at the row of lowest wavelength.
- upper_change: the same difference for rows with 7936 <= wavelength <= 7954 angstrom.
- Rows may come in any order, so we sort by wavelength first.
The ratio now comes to 2.0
